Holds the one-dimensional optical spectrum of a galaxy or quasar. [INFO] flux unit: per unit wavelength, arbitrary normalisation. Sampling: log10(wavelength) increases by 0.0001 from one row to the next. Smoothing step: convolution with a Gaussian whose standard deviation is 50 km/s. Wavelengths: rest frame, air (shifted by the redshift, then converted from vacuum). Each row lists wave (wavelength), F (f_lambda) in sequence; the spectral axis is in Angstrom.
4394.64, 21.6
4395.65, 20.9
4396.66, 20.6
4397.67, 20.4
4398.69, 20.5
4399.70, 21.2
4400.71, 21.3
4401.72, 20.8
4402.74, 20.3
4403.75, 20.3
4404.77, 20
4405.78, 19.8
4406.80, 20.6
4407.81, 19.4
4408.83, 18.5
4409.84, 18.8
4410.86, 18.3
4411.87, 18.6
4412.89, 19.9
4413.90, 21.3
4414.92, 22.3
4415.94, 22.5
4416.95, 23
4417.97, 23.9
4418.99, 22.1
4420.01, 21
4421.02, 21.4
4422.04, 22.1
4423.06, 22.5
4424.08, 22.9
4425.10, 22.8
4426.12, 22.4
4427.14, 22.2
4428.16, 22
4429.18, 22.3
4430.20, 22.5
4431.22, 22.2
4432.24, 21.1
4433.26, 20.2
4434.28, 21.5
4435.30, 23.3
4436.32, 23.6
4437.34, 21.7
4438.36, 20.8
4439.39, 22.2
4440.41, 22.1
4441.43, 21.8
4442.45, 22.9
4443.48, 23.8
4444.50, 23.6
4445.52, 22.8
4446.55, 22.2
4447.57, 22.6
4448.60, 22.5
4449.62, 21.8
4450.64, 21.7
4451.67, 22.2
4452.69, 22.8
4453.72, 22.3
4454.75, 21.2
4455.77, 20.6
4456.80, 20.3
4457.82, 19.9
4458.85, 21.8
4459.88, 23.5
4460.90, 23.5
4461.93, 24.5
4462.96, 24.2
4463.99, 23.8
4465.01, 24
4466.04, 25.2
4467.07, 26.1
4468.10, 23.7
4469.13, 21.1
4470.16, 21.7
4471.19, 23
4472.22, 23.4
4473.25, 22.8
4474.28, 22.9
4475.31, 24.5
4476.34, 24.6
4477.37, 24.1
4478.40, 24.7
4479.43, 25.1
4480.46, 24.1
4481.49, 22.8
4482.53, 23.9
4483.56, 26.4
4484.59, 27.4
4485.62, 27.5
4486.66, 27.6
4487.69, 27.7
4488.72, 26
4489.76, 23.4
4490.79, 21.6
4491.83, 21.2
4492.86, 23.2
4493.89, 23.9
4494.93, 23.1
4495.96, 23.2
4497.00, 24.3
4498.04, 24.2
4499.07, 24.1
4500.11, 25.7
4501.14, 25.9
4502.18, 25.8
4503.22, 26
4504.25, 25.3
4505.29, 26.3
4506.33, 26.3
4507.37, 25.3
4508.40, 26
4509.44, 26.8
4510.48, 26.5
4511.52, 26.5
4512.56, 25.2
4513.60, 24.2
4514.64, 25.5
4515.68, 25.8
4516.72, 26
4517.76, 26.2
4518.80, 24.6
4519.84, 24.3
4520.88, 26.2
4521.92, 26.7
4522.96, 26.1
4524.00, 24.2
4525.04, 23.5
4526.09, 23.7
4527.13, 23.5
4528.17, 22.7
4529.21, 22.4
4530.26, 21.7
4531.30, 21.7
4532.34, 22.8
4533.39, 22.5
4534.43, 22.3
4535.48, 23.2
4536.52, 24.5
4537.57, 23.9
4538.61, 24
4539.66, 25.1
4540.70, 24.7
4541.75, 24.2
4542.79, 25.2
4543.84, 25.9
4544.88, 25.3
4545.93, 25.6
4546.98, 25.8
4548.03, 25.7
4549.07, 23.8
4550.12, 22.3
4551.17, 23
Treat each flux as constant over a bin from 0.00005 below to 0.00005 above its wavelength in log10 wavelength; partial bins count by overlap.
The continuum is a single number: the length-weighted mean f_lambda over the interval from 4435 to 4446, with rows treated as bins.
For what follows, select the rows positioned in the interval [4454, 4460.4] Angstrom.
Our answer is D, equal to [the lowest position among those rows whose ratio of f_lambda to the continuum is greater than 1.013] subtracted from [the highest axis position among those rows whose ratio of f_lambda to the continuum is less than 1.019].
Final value -1.0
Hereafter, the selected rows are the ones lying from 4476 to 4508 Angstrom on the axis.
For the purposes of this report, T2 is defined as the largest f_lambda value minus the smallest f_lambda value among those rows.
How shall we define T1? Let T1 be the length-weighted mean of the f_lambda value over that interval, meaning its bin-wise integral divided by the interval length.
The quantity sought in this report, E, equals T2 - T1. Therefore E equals -18.4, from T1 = 24.9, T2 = 6.5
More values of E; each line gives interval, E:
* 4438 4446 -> -19.5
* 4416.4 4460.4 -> -18.1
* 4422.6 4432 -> -21.5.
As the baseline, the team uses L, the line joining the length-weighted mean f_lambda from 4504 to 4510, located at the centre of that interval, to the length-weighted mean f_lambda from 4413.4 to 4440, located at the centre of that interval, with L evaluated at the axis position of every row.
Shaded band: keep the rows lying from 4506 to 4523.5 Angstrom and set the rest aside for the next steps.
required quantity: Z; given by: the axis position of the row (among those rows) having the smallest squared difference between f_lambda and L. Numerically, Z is 4521.92 Angstrom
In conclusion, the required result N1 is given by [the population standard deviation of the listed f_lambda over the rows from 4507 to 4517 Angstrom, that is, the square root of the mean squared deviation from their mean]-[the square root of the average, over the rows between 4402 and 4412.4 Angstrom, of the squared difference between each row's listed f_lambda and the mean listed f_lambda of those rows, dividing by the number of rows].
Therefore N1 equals -0.1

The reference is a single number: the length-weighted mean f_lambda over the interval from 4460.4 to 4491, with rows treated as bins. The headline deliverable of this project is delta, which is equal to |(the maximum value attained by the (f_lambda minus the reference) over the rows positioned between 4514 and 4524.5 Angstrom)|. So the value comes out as 2.3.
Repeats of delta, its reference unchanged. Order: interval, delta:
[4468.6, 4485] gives 3.0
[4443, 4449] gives 0.6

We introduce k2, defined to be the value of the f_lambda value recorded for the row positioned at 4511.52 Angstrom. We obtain 26.5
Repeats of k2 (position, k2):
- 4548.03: 25.7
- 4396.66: 20.6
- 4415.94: 22.5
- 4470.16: 21.7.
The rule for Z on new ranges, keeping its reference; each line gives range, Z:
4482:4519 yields 4502.18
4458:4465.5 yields 4465.01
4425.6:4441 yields 4427.14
